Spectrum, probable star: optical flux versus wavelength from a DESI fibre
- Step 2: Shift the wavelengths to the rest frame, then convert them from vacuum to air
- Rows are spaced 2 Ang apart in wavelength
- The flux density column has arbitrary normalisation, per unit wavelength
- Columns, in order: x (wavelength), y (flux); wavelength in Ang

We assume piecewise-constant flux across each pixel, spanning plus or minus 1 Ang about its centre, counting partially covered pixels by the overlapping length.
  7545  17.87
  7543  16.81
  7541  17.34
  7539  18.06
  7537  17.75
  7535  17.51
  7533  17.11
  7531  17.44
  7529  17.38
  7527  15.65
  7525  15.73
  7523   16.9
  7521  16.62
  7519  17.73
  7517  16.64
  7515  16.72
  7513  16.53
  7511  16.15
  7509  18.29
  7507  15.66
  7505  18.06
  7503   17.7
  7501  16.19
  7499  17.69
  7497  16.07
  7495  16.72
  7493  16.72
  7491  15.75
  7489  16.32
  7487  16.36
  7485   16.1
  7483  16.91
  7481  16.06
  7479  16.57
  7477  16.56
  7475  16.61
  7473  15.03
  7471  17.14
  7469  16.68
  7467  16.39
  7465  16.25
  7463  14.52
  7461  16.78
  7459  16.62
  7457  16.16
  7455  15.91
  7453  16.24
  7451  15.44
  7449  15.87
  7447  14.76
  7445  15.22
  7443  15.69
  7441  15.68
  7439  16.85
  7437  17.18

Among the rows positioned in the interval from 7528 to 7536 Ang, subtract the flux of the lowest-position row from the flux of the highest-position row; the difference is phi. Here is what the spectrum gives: 0.13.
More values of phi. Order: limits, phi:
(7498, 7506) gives 0.37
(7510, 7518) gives 0.49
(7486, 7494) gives 0.36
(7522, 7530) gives 0.48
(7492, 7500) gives 0.97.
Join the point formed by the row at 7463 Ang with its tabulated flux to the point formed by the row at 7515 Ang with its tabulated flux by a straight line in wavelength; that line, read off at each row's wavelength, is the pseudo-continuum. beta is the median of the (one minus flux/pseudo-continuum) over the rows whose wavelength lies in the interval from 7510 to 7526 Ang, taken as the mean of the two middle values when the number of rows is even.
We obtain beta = 0.010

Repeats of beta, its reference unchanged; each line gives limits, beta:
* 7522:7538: 0.006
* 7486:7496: -0.053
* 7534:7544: 0.003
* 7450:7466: -0.127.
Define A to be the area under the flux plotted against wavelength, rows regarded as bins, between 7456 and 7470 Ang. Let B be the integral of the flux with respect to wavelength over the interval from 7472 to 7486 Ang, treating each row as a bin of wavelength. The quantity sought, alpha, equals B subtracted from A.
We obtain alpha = -1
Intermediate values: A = 227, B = 228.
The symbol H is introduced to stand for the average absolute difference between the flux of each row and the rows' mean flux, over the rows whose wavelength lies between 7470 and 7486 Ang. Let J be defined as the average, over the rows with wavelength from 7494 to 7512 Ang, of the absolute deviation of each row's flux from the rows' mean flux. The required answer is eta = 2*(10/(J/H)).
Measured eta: 11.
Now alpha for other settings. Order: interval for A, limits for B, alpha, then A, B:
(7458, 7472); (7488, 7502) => -2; 229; 231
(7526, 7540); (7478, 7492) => 14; 242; 228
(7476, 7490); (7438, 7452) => 11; 230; 219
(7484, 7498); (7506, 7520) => -7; 228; 235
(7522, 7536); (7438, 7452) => 16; 235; 219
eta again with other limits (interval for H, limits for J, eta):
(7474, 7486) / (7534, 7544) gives 15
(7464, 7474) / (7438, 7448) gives 20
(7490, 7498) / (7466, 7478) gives 18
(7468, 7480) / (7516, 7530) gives 16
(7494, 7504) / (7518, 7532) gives 20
